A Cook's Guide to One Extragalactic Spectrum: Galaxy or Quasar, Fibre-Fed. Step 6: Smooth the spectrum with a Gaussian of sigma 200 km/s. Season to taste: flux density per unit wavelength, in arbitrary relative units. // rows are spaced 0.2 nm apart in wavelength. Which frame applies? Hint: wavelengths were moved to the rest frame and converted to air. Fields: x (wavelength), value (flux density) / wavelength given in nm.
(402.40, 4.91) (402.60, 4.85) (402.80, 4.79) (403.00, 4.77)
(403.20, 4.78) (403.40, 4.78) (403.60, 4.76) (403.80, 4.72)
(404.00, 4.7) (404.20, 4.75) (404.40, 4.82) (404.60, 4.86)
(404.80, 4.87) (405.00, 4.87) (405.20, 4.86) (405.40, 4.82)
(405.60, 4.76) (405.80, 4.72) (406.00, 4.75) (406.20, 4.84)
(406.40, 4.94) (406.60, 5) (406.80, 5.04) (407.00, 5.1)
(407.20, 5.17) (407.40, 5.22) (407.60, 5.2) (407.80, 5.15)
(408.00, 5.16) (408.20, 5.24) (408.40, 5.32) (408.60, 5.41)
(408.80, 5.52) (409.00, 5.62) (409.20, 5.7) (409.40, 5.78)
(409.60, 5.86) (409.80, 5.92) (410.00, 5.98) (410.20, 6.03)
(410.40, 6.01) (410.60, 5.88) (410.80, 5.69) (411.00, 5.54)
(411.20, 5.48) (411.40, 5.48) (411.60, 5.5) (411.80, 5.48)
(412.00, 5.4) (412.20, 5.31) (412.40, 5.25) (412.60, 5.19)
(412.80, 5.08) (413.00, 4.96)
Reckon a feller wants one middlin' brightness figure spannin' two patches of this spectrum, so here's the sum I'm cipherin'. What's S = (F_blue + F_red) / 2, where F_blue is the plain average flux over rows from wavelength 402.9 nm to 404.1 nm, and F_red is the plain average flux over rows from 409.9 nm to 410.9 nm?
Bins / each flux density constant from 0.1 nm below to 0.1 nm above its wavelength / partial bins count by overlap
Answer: 5.3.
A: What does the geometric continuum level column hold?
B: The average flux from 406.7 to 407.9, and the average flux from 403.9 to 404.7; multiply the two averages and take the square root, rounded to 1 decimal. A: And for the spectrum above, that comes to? 5.0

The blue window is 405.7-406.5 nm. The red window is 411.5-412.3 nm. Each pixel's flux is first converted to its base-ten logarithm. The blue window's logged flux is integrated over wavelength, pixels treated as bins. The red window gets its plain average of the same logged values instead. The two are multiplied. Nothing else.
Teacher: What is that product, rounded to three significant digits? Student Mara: 0.401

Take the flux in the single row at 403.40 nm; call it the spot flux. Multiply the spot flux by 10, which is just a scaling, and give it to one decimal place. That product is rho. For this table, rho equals 47.8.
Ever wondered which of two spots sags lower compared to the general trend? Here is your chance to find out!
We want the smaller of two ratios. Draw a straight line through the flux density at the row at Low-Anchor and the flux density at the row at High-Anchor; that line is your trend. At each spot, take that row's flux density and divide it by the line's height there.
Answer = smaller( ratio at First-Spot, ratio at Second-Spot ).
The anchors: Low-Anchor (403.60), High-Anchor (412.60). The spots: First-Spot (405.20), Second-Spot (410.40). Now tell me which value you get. 1.00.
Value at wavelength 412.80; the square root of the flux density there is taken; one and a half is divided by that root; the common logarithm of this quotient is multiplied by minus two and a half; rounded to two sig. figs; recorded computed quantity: 0.44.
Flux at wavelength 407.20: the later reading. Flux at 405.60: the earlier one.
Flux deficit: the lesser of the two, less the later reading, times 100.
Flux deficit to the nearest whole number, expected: -41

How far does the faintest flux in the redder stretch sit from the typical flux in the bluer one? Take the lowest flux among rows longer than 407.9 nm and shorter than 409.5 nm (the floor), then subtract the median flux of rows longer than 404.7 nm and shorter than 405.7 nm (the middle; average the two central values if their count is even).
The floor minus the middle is 0.30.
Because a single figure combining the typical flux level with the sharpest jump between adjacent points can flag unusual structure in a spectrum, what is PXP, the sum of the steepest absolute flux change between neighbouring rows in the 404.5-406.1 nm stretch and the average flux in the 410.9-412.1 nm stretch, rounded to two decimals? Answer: 5.54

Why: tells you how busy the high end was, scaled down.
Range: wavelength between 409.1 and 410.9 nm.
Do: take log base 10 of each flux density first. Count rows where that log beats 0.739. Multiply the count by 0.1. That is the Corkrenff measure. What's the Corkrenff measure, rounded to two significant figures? 0.90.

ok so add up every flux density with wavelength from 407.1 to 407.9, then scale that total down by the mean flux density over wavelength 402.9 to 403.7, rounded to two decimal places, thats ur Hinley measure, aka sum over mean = 4.35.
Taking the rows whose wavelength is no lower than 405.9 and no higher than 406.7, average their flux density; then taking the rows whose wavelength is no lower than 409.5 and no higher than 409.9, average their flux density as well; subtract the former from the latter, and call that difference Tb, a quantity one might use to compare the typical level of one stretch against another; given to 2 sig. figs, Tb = 1.0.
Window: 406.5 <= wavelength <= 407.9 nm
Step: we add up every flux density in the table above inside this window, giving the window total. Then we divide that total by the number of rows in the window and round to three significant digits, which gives 5.13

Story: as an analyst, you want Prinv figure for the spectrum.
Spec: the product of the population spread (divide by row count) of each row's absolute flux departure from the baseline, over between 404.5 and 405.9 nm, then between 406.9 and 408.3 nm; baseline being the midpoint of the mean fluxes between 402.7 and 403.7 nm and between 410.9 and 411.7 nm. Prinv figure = 0.0017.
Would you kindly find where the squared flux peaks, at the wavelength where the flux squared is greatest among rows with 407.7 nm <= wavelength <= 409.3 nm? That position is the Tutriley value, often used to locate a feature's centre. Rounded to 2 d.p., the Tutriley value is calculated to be 409.20 nm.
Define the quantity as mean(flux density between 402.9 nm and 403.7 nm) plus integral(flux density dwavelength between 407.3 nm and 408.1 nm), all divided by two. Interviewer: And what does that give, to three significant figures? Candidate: 4.46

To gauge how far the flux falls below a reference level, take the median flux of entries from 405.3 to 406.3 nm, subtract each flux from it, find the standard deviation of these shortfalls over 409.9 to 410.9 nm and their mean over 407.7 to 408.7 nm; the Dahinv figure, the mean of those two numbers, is -0.2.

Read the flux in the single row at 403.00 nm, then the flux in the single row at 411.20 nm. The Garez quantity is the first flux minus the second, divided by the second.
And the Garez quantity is -0.13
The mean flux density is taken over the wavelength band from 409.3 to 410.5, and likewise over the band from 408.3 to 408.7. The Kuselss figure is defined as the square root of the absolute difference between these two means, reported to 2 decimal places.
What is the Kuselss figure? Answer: 0.75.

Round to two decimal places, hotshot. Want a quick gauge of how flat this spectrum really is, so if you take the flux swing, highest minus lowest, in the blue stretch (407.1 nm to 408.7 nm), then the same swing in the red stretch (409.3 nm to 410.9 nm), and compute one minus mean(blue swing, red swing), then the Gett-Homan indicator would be 0.70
